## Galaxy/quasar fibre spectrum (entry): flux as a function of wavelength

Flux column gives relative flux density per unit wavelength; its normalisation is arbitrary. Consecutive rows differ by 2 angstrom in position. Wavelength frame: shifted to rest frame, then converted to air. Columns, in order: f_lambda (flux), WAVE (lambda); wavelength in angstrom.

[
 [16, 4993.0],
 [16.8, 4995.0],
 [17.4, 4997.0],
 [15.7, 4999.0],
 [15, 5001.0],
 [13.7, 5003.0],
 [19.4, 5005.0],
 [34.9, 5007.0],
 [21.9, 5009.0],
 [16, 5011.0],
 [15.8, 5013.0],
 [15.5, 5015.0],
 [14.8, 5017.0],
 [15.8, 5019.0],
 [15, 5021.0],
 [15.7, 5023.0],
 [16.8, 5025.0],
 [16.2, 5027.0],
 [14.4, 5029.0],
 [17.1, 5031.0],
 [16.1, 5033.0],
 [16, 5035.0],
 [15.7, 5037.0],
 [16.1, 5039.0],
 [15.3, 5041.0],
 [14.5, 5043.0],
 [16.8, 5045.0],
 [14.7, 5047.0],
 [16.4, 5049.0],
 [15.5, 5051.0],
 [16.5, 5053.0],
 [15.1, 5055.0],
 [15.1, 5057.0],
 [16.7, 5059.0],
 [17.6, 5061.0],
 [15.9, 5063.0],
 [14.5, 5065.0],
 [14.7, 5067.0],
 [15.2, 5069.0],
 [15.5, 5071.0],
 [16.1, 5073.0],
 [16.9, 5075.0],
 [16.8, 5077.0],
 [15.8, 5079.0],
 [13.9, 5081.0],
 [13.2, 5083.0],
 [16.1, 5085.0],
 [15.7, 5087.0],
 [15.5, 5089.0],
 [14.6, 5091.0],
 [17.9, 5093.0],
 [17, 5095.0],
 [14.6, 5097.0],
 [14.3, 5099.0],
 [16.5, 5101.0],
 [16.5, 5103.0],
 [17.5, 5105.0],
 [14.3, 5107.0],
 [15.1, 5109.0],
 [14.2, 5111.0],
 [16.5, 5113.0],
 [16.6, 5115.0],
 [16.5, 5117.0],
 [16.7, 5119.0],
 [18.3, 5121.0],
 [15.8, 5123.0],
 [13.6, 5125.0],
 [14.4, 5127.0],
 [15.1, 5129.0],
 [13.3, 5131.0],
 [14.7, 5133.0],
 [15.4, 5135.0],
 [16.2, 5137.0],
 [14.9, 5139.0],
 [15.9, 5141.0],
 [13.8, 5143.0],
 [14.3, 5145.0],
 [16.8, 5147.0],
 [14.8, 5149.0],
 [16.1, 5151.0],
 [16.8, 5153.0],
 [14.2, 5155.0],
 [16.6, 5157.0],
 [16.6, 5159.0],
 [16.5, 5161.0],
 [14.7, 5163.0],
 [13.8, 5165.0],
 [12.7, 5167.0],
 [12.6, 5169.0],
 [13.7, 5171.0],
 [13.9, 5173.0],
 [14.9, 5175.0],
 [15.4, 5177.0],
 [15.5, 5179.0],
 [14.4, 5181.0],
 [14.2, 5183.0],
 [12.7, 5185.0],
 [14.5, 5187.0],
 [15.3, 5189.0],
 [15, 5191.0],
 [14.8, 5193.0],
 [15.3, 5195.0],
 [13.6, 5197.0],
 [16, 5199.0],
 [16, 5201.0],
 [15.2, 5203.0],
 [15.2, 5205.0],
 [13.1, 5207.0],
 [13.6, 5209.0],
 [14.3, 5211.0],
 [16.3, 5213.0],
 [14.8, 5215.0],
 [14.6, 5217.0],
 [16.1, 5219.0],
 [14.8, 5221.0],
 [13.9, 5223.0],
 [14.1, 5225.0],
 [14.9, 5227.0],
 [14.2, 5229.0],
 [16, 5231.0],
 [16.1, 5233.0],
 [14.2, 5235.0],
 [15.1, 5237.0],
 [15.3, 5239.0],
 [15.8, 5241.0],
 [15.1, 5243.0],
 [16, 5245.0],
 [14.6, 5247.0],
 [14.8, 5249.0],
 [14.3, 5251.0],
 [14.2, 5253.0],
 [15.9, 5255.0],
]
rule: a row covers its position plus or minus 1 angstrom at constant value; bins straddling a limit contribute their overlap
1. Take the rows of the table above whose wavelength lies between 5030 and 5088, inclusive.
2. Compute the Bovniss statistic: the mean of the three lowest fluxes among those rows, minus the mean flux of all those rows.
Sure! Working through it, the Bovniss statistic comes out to -1.8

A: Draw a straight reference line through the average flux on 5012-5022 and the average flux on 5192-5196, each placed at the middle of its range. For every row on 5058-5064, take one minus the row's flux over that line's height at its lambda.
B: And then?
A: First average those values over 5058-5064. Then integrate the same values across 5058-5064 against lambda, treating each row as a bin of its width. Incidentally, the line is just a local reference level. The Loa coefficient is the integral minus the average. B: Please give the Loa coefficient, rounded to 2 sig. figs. -0.47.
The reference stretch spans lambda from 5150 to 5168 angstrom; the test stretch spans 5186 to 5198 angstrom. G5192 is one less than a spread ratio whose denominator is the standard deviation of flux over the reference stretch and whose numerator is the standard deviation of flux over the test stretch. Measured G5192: -0.6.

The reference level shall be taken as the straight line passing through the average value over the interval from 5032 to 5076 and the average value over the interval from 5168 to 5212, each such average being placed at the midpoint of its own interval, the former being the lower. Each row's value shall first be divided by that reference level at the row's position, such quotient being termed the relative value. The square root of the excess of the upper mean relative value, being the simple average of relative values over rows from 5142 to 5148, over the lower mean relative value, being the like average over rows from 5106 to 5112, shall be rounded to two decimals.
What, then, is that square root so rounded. 0.22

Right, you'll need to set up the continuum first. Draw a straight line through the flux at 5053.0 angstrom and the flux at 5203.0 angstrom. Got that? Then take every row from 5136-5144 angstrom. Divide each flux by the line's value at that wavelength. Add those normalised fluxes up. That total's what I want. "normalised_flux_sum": 3.9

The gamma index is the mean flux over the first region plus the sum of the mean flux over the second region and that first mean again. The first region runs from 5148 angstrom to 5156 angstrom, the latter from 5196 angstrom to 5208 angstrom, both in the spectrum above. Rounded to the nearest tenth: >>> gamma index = 45.8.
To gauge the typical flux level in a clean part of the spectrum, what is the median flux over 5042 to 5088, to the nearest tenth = 15.7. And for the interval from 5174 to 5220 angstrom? 14.9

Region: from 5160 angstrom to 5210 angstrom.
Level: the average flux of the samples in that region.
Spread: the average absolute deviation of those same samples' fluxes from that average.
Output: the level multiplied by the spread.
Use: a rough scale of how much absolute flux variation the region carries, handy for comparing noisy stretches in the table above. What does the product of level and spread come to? 13.1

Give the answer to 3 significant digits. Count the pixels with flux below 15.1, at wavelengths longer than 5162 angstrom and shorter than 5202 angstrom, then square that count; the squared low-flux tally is 196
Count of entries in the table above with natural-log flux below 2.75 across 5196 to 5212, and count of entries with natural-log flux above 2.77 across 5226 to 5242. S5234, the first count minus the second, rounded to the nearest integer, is 4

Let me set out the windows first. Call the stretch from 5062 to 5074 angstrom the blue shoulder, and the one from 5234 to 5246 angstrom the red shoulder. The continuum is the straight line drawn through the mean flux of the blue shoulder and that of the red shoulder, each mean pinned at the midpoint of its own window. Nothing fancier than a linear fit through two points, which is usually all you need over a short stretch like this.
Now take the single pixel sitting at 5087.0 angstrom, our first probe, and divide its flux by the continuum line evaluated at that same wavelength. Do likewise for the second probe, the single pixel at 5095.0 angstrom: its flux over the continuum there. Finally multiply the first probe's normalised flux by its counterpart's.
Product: 1.14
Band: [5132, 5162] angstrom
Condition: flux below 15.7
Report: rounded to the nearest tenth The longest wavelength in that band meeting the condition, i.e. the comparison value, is 5155.0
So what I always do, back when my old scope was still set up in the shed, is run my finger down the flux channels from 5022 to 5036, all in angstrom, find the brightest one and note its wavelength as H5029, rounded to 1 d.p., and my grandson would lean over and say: 5031.0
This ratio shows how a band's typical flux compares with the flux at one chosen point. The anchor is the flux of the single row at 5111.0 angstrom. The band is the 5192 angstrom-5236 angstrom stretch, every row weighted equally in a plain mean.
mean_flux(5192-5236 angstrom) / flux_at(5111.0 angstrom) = 1.05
